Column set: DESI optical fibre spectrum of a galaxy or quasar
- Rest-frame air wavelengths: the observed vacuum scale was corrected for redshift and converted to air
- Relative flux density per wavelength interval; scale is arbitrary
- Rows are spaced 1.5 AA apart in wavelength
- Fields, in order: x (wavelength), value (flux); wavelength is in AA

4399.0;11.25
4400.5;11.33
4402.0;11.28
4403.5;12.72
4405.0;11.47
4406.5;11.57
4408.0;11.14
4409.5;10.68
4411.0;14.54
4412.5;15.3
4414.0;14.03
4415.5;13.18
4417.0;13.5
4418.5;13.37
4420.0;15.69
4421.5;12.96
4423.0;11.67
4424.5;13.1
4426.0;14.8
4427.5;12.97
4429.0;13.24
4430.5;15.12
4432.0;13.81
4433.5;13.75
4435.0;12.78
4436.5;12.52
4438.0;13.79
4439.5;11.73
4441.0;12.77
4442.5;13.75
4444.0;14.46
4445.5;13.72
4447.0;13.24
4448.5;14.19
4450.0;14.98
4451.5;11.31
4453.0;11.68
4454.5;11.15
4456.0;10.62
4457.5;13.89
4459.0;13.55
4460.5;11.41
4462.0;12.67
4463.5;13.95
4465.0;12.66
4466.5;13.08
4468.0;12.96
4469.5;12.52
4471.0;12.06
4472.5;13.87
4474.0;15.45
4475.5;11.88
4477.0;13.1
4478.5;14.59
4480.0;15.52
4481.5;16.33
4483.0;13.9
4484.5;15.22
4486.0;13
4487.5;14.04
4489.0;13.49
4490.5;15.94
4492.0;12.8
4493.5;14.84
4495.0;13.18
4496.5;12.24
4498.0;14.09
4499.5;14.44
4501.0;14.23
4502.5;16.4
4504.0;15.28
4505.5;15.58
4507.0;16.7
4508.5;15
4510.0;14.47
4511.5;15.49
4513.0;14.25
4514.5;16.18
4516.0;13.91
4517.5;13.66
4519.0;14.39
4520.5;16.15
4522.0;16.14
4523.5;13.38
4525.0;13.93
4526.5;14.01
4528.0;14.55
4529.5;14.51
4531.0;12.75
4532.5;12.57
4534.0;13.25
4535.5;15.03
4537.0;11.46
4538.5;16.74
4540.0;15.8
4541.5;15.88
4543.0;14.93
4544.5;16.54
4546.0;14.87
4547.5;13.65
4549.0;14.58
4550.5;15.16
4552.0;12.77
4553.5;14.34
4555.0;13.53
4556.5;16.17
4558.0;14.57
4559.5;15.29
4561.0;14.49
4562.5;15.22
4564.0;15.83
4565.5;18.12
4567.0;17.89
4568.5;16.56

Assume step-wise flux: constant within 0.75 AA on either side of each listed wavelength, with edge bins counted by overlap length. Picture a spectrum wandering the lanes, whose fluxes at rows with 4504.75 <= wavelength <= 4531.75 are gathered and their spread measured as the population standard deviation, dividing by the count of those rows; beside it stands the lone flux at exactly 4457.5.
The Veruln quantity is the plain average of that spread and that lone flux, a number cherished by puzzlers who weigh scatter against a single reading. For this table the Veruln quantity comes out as 7.48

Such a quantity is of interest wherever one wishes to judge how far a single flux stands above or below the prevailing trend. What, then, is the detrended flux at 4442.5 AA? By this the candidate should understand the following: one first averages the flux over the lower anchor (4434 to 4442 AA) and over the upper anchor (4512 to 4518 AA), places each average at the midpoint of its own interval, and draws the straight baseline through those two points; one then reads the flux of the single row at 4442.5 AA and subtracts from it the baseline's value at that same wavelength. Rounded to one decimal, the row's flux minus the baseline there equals 0.9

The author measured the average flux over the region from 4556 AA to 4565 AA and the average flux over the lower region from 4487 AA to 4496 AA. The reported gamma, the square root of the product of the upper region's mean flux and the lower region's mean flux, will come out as 14.6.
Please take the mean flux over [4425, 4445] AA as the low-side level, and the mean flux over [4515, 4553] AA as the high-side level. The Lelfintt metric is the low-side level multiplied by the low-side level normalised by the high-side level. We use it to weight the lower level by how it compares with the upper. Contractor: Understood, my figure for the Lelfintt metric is 12.6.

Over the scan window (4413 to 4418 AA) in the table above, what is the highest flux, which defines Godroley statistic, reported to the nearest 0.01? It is 14.03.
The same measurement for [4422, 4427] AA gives 14.80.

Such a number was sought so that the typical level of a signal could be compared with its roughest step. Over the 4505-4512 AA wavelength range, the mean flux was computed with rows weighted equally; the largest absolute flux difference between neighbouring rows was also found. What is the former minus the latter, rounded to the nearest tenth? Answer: 13.7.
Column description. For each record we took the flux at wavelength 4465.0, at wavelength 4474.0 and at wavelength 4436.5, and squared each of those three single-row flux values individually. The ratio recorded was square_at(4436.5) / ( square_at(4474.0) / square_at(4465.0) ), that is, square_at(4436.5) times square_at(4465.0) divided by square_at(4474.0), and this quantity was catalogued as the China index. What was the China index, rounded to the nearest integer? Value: 105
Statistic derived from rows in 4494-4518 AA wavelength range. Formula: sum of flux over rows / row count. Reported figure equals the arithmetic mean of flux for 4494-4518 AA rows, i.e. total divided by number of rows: 14.7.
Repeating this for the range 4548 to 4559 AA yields 14.4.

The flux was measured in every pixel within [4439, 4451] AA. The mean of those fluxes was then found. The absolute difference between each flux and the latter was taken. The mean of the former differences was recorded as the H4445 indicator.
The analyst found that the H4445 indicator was 0.77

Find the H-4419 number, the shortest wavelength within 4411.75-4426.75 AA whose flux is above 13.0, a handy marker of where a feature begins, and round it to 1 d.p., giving 4412.5 AA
